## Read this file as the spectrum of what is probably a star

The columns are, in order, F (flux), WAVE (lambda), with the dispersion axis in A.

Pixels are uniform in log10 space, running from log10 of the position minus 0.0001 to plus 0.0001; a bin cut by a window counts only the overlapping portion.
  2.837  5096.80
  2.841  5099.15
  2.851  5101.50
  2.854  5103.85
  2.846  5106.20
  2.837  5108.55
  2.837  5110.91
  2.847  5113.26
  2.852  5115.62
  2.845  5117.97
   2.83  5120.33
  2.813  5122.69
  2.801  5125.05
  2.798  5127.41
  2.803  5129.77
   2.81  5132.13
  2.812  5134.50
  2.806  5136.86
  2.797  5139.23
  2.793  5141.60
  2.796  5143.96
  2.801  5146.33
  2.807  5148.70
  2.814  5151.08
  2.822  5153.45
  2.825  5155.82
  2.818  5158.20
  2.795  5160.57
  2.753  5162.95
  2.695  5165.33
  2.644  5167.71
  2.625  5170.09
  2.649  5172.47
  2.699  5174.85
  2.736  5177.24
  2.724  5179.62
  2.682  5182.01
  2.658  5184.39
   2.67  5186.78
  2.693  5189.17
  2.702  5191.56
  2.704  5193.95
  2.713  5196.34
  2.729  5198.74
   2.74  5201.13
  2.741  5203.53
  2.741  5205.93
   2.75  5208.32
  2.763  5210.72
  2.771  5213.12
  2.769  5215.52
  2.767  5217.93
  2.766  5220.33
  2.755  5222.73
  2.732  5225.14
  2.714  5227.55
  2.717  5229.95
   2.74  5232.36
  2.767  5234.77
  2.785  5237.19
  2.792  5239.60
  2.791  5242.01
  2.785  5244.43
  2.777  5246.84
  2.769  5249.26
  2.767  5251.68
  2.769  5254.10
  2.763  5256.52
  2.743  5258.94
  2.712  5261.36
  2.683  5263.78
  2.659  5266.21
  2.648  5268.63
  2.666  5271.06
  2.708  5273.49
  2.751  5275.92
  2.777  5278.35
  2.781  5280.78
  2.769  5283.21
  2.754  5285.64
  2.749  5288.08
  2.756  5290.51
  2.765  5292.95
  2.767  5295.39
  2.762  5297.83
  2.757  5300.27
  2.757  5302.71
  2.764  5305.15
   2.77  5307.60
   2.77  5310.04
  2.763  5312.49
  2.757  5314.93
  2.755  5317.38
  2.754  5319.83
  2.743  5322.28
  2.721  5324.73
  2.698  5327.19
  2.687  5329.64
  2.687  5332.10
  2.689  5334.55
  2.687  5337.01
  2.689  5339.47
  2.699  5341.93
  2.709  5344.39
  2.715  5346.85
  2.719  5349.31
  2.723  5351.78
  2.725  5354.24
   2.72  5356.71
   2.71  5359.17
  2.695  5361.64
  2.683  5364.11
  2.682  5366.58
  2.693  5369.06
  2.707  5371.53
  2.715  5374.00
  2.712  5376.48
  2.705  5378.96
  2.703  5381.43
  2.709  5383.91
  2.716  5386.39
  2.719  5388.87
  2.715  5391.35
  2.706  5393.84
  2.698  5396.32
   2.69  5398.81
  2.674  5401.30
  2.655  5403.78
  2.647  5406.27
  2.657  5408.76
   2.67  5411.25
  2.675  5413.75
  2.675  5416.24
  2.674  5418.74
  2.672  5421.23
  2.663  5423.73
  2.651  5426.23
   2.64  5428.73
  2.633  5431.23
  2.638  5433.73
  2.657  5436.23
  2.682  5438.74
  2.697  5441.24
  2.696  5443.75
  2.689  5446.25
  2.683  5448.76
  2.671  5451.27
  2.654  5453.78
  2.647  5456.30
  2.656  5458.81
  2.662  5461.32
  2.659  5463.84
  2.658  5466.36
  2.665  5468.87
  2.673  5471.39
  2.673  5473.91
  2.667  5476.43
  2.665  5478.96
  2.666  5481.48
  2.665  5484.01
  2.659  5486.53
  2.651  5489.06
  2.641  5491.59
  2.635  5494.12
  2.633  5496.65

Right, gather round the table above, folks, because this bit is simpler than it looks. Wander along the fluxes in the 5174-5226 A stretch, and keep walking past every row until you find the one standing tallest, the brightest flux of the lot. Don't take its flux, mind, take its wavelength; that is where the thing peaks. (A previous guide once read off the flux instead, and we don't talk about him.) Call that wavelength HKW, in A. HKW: 5213.12 A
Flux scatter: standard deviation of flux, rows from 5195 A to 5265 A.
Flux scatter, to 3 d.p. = 0.027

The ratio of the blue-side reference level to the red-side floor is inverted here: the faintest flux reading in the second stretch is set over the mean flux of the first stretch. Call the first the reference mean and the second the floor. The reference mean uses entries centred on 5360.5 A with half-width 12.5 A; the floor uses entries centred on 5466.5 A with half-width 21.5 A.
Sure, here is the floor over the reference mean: 0.978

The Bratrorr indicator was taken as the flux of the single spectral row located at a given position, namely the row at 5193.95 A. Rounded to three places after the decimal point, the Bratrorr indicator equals 2.704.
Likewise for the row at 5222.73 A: 2.755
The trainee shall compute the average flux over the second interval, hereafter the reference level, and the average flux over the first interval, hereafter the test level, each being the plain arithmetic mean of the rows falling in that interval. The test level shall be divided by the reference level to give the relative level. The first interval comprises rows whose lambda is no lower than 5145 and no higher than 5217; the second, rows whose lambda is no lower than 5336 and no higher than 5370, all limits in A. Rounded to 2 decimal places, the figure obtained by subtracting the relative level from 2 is 0.99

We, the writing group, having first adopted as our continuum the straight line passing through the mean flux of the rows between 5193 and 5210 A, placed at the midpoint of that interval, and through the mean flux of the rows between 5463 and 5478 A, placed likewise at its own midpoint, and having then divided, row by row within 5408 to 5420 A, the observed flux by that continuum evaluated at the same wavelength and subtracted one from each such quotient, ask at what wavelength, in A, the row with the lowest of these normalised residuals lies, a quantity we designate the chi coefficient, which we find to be 5408.76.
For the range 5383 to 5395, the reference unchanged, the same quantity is 5393.84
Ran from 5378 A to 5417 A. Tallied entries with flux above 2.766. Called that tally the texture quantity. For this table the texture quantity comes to 0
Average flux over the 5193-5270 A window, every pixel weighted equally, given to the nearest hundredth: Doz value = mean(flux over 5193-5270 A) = 2.74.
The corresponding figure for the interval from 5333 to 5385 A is 2.70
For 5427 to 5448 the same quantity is 2.67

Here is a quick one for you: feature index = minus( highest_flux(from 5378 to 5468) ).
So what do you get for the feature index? -2.72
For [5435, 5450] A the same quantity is -2.70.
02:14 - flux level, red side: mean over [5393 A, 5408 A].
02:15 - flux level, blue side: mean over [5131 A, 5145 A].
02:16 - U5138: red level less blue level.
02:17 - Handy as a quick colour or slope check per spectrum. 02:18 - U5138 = -0.12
